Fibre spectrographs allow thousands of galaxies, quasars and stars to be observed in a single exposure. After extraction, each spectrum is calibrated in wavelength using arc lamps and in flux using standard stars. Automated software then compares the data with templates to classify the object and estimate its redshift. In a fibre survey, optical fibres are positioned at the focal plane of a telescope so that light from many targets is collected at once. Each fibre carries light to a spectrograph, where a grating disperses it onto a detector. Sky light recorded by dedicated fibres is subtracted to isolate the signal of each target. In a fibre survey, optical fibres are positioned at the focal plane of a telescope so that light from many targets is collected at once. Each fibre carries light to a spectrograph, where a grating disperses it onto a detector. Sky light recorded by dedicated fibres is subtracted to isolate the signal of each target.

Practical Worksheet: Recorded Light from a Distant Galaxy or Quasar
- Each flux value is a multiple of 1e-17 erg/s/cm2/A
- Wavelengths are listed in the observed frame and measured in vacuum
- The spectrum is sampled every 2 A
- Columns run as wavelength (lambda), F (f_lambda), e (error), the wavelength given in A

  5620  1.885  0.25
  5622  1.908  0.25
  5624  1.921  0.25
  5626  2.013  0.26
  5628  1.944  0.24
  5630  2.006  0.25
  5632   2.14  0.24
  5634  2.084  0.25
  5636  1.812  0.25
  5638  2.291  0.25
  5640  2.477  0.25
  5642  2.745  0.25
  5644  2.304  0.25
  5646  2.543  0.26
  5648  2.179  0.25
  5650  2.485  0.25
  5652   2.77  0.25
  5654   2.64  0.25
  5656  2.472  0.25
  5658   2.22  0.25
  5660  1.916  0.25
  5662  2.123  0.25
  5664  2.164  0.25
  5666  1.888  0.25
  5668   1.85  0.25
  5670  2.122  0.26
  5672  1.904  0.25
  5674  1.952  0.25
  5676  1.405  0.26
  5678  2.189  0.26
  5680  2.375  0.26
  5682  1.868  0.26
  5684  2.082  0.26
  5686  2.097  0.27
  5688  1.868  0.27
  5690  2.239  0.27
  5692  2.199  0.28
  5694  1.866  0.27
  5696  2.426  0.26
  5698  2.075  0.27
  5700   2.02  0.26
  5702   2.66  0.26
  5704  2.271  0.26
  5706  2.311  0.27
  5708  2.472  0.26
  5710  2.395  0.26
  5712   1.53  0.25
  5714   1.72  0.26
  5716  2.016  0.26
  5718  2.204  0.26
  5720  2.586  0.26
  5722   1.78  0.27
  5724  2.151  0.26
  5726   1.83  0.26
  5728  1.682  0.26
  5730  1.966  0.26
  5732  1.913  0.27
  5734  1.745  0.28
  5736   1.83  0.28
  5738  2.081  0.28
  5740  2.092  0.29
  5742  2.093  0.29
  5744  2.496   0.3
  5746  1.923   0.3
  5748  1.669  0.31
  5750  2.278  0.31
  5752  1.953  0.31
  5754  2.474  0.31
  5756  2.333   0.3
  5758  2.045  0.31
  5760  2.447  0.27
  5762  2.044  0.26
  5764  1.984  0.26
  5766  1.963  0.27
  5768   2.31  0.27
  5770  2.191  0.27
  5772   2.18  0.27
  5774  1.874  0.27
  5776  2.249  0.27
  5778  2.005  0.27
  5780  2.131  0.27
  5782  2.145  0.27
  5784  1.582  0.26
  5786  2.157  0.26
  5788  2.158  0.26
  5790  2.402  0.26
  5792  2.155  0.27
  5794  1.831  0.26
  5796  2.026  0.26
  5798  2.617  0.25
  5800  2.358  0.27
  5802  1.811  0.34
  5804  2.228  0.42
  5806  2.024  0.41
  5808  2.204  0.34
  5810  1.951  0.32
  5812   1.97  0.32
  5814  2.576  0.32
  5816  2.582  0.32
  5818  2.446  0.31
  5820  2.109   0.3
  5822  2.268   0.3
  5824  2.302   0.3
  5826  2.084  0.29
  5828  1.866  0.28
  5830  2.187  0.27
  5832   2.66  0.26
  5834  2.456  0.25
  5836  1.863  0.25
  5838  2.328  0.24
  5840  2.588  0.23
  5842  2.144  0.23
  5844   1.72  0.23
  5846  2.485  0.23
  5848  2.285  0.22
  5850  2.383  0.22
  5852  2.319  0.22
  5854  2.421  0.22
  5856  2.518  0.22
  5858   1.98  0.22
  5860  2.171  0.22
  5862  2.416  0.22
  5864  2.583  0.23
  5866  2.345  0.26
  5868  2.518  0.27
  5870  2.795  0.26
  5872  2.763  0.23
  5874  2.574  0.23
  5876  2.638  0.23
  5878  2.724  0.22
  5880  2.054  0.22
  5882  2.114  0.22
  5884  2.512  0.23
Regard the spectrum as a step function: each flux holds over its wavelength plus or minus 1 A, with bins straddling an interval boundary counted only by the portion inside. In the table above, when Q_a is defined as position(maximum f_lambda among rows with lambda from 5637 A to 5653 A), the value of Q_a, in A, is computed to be 5652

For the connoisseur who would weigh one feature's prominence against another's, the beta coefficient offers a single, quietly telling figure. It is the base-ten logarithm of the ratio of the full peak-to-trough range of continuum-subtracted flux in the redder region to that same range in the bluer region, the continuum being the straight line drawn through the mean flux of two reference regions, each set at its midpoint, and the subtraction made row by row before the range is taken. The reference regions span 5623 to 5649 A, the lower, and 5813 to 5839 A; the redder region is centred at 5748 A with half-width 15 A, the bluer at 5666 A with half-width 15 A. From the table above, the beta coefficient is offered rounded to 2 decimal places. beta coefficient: -0.22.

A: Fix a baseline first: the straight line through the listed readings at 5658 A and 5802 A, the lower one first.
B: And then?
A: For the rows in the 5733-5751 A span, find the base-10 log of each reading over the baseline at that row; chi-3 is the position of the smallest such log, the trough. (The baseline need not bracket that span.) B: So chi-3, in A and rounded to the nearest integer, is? 5748 A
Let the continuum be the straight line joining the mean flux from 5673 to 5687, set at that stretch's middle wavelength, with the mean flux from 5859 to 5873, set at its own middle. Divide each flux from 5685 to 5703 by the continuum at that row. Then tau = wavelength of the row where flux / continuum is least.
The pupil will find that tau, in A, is 5694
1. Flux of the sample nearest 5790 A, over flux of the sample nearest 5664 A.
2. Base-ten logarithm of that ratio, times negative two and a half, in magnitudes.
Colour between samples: -0.11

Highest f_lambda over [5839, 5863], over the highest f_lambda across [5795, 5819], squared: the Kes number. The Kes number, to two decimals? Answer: 0.98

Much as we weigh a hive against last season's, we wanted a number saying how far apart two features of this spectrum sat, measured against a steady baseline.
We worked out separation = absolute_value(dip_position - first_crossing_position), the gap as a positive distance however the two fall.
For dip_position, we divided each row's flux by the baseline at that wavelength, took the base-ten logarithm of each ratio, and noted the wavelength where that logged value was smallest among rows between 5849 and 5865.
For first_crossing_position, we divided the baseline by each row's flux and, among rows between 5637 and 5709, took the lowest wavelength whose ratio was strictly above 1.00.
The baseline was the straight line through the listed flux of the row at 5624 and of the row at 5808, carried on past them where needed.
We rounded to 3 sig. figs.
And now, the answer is 198 A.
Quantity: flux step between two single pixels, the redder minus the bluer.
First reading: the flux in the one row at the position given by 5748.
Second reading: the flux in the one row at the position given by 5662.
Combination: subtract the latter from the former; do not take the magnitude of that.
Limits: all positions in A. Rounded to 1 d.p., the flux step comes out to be -0.5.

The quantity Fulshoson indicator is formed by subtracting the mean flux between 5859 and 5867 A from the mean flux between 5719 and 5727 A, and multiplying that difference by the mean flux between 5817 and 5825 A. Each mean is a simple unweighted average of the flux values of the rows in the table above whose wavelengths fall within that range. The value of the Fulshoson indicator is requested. -0.67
